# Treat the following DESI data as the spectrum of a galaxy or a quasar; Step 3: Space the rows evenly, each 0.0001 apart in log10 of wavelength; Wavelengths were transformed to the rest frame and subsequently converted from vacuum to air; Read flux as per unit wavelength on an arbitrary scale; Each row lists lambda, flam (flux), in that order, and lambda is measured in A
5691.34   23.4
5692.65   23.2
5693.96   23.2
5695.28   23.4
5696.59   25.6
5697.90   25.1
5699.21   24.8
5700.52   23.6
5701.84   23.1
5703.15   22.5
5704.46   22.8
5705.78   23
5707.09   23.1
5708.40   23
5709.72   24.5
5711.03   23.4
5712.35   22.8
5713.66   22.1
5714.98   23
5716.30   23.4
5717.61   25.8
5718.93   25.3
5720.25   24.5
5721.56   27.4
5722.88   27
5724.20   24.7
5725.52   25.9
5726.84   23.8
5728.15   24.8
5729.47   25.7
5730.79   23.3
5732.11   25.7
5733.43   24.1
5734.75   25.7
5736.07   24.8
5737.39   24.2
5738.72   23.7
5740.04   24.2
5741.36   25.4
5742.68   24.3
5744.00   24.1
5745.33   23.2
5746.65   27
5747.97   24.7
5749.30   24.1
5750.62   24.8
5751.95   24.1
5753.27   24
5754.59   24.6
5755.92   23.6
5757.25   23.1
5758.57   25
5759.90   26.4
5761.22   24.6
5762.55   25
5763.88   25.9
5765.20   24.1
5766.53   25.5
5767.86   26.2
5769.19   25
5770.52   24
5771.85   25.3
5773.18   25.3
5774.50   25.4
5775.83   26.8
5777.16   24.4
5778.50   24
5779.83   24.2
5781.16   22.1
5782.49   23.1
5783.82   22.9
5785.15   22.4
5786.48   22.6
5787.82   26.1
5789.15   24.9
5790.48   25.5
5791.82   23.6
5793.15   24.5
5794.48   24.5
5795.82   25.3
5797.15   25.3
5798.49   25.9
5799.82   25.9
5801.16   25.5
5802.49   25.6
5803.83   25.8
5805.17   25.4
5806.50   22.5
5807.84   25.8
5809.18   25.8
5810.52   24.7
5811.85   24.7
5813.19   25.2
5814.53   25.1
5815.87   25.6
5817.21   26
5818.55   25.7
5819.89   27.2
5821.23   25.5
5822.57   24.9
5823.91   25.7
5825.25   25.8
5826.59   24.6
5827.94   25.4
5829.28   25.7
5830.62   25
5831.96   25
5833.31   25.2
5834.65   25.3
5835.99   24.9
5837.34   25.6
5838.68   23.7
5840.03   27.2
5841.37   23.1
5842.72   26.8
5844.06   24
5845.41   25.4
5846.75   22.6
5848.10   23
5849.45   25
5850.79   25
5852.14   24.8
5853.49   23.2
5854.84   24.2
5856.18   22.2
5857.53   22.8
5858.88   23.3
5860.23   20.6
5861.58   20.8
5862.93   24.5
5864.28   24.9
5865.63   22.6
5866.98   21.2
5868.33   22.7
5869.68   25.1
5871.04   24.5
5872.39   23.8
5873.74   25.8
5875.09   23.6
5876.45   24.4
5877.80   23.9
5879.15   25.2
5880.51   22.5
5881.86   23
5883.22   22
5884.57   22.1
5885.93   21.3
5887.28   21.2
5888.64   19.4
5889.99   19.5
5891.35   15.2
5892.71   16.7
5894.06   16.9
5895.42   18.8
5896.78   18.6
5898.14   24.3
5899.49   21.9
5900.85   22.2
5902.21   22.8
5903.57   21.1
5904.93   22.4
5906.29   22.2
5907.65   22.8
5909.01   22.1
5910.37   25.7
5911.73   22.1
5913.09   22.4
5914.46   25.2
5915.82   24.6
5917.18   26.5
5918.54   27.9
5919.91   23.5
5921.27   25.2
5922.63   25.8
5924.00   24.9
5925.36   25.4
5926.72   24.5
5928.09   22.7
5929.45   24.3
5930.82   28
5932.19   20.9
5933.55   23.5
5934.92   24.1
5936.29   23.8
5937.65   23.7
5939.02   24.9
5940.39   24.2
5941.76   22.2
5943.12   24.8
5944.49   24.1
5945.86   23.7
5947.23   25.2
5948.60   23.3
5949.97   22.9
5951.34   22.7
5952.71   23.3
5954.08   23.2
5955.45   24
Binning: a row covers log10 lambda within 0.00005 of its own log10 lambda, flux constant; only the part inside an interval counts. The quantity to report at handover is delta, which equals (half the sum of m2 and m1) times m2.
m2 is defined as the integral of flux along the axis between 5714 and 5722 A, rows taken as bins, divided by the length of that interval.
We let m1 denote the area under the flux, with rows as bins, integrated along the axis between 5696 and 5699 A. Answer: 1243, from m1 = 76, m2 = 24.7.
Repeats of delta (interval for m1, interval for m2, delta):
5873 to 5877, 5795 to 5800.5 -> 1582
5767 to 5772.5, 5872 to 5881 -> 1965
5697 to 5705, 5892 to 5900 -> 2040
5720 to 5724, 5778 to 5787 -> 1479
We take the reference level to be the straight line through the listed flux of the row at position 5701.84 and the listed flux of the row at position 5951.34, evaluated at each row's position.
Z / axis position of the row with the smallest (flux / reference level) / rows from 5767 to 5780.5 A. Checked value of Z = 5770.52 A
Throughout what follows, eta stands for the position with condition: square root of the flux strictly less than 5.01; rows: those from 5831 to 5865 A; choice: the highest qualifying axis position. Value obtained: 5864.28 A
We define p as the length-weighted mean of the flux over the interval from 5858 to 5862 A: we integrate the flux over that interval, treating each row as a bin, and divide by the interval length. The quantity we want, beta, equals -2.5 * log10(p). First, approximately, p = 21.7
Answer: -3.34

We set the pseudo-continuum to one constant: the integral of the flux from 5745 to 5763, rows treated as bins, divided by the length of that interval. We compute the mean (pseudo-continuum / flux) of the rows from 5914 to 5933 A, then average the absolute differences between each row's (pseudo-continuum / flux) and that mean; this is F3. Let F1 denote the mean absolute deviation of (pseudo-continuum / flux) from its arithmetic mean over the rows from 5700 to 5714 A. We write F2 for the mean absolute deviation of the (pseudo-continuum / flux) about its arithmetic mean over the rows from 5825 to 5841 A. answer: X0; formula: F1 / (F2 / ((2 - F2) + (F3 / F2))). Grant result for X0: 4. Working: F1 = 0.019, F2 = 0.021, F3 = 0.054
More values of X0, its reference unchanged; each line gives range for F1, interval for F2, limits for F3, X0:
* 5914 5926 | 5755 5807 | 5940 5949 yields 2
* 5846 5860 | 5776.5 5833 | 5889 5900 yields 6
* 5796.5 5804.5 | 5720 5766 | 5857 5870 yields 1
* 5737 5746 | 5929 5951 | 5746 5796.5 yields 1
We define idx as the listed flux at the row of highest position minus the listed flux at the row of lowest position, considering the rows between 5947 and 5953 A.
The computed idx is -1.9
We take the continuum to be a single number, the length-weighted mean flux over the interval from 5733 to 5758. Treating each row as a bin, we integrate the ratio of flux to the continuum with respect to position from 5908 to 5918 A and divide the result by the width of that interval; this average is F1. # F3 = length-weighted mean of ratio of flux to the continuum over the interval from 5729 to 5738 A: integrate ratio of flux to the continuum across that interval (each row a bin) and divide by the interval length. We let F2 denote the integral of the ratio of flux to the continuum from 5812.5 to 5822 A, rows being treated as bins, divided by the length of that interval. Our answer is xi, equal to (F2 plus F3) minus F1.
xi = 1.08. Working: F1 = 0.988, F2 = 1.05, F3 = 1.01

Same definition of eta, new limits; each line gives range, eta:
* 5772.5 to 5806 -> 5794.48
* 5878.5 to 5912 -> 5911.73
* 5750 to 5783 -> 5782.49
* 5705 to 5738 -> 5737.39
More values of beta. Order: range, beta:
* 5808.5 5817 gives -3.50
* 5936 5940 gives -3.46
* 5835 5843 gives -3.50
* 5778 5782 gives -3.42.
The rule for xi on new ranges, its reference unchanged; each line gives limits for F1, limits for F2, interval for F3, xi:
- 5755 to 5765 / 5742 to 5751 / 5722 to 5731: 1.02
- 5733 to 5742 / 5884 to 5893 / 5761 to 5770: 0.82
